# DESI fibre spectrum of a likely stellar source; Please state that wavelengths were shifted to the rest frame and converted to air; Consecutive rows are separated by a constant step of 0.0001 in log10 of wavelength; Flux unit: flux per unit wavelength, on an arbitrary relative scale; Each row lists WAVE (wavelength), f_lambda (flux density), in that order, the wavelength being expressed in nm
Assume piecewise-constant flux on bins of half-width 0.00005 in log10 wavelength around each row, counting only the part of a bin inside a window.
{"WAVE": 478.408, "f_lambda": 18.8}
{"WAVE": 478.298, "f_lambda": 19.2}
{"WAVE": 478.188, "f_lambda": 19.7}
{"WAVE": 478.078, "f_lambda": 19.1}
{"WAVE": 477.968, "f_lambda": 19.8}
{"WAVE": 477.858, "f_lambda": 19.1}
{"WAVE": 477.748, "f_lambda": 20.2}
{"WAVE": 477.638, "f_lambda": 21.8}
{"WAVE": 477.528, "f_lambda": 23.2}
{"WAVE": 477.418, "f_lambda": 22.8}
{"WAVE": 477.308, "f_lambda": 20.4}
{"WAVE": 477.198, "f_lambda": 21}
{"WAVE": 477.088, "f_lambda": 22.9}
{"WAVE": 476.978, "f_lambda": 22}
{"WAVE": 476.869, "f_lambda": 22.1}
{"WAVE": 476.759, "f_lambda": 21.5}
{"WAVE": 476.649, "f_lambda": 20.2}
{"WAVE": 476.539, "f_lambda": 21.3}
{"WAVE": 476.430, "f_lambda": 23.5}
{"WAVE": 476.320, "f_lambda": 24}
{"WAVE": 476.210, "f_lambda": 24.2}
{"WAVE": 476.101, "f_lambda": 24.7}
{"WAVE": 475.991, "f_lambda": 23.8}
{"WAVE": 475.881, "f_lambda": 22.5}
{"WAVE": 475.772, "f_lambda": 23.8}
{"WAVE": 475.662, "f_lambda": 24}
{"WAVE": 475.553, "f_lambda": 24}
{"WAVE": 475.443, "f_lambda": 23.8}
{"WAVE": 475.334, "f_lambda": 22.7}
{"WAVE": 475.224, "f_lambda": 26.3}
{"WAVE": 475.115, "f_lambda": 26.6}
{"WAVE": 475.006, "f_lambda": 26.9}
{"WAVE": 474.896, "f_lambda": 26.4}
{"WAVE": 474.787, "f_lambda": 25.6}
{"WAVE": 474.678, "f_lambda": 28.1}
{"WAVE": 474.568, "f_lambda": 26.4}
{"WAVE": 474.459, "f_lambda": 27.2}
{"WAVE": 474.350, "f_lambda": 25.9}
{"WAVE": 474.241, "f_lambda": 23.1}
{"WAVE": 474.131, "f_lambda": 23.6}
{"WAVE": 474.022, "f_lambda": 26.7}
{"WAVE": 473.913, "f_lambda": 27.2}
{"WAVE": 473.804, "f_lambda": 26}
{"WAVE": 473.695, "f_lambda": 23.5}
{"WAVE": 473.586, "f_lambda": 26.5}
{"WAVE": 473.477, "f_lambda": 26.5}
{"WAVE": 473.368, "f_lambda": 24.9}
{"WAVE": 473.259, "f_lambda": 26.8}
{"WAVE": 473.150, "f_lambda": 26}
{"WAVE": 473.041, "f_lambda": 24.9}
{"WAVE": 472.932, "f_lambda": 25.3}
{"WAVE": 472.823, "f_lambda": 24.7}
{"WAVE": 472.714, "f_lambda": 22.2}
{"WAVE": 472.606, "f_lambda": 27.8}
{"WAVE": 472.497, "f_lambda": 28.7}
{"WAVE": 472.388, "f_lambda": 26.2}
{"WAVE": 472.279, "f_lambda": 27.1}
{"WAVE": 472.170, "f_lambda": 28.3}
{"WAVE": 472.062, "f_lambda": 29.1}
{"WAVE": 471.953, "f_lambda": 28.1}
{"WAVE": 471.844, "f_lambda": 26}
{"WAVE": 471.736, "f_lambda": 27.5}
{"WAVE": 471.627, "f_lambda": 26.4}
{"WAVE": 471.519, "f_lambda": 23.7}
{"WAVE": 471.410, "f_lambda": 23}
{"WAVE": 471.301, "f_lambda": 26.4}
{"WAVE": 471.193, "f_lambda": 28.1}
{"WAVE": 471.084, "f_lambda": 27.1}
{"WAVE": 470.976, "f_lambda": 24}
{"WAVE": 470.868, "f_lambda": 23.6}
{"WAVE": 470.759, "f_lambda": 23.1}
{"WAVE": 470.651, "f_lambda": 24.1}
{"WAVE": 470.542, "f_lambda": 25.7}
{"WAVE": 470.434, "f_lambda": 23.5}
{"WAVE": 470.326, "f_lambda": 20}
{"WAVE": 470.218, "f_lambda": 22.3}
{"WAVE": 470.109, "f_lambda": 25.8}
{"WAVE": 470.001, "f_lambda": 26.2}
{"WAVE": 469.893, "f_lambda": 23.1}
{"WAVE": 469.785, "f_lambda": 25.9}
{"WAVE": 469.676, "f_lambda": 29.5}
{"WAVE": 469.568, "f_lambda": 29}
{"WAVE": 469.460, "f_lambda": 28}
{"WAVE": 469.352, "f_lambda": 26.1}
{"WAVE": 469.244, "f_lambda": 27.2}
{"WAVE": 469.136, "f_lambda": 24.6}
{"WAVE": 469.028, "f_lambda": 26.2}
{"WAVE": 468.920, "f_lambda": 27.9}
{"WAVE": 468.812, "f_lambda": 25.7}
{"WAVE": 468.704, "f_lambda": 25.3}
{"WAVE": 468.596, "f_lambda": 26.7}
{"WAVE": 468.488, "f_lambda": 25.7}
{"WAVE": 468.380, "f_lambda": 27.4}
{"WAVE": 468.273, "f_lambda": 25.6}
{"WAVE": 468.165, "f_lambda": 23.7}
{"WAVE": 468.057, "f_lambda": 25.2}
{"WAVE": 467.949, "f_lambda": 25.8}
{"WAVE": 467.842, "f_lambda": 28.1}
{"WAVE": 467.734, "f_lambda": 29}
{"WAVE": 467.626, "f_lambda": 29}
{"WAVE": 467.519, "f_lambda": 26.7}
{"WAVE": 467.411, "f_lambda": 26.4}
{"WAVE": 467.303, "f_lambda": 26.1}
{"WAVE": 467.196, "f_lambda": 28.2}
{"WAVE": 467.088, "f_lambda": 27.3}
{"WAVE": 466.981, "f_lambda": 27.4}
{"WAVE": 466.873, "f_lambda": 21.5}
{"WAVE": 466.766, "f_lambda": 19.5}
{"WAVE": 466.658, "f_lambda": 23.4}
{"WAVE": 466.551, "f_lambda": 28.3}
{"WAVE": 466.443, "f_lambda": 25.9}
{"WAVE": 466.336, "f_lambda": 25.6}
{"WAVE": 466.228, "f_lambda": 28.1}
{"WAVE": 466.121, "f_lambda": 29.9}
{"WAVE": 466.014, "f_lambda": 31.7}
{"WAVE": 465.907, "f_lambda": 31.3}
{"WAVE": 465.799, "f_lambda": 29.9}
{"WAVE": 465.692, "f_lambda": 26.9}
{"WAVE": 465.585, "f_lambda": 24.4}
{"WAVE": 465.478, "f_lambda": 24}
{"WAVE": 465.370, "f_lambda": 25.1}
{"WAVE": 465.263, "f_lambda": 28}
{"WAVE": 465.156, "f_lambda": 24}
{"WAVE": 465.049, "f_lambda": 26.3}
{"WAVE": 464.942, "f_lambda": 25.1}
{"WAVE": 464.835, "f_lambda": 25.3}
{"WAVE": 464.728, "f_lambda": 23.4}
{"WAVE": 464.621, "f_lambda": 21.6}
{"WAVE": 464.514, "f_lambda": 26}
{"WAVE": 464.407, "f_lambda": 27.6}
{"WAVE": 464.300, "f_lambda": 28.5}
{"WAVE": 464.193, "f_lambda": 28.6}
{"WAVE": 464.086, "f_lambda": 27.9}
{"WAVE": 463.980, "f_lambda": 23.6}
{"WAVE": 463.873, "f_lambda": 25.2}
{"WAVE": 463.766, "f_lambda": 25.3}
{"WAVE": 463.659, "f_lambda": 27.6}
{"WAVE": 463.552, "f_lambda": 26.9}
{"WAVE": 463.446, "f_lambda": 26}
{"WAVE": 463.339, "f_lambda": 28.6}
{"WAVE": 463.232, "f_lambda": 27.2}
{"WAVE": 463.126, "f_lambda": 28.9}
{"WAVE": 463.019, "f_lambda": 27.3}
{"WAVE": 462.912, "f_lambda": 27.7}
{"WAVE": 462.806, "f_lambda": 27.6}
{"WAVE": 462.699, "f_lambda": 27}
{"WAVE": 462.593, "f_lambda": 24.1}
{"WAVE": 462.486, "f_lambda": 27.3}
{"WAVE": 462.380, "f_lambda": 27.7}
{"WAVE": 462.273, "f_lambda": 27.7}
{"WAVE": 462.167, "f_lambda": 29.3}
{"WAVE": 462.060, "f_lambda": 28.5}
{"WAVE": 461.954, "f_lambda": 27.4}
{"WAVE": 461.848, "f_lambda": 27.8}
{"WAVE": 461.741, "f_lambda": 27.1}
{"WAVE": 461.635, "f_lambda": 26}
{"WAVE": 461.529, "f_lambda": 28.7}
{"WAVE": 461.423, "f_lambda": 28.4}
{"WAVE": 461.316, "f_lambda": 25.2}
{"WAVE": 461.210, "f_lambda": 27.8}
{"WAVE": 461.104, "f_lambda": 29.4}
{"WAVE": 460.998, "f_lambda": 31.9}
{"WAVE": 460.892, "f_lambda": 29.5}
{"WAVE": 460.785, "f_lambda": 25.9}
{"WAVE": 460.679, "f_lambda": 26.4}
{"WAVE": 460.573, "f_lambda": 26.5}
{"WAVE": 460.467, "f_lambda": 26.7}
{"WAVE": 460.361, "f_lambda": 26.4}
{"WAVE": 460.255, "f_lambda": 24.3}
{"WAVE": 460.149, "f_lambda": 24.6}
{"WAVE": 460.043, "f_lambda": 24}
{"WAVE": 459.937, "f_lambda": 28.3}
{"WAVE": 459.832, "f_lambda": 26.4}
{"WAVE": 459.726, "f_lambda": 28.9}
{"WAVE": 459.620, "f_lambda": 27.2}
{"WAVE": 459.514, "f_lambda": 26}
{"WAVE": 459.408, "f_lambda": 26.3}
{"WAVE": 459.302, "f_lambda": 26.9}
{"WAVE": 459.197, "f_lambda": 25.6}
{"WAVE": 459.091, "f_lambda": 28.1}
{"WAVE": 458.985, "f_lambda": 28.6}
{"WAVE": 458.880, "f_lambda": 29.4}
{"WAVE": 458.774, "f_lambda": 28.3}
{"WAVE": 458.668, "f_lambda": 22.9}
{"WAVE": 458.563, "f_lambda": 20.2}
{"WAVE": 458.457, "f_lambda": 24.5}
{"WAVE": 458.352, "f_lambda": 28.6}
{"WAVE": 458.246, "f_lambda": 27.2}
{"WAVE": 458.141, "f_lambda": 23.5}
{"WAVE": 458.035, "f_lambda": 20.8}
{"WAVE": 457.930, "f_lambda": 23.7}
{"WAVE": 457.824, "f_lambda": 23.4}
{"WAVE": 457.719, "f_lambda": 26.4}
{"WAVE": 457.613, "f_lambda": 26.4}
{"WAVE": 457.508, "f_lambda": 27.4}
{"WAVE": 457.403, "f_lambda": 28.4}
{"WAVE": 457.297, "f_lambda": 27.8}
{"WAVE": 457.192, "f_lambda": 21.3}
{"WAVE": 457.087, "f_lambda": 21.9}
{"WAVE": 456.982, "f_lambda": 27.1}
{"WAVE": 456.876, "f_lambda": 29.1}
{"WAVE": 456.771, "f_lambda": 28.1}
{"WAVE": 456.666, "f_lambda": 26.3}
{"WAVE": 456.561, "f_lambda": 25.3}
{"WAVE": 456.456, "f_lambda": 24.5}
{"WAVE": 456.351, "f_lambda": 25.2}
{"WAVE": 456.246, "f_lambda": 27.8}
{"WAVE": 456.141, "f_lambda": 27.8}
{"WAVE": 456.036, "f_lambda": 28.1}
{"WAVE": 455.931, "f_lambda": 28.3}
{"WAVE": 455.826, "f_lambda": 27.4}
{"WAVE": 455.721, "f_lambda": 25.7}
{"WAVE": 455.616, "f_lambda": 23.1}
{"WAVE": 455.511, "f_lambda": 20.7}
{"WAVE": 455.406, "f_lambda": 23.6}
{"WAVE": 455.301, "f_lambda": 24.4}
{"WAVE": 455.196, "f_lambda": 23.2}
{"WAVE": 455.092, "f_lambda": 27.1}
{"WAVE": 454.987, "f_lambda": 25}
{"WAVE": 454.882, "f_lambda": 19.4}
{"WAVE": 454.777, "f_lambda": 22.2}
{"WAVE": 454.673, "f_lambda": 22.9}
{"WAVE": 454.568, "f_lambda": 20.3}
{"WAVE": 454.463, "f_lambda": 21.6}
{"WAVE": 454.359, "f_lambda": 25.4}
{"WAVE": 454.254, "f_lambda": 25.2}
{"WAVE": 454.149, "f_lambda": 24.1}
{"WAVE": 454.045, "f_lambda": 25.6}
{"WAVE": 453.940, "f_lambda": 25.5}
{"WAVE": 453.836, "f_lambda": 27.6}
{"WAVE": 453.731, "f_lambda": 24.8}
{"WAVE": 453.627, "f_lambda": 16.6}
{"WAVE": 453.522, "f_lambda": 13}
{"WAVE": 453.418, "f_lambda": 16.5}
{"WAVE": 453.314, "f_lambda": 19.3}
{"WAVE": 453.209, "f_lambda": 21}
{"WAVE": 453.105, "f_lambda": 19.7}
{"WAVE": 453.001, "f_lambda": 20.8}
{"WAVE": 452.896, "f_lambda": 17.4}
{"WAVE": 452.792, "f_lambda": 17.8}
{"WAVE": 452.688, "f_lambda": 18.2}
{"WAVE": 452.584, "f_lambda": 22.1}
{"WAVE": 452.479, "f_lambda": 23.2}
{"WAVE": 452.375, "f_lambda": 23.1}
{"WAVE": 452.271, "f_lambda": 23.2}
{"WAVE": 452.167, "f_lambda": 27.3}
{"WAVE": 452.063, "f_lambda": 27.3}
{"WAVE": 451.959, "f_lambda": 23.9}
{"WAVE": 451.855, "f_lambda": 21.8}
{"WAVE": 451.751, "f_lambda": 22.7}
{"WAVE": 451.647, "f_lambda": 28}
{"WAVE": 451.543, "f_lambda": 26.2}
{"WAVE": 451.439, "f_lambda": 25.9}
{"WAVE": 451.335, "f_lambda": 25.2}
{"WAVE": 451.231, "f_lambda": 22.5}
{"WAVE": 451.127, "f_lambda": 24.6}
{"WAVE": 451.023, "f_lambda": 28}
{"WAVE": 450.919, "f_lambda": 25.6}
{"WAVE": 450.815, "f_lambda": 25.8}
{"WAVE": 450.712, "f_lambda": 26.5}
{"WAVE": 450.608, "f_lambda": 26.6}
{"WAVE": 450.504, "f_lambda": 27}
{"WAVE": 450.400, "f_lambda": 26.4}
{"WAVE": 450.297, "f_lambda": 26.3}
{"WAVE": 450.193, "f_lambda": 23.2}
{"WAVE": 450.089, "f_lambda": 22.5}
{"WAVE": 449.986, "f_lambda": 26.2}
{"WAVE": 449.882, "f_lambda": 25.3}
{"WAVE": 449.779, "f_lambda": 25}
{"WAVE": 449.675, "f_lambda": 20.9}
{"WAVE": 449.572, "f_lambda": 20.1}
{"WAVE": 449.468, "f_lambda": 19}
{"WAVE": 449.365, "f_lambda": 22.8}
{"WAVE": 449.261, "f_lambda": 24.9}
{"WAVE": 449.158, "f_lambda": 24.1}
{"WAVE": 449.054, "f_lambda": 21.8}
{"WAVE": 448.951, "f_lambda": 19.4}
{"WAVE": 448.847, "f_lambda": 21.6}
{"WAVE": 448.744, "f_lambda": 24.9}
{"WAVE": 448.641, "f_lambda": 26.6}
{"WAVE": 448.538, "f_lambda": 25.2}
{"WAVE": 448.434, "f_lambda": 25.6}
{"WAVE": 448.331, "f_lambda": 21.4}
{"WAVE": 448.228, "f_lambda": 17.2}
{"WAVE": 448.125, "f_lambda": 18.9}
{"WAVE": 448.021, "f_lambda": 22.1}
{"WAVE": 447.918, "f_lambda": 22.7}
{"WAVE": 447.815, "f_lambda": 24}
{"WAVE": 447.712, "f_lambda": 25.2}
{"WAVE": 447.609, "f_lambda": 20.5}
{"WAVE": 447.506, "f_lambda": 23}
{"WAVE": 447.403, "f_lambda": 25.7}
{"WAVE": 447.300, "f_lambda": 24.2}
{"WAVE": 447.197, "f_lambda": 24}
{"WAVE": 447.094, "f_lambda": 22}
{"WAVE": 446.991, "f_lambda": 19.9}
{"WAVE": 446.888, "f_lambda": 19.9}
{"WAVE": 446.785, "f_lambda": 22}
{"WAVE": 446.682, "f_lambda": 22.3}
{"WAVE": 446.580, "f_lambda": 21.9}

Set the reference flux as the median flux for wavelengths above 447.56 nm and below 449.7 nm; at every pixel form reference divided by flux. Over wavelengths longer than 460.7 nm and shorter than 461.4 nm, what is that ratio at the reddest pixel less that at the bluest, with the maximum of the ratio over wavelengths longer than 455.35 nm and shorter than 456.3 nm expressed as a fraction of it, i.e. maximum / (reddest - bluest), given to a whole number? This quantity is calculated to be 45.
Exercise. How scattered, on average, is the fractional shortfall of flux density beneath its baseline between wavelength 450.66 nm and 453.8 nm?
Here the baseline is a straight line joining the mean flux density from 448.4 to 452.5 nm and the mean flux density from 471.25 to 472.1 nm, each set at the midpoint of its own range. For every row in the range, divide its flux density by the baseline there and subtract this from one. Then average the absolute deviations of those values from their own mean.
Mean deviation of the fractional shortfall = 0.13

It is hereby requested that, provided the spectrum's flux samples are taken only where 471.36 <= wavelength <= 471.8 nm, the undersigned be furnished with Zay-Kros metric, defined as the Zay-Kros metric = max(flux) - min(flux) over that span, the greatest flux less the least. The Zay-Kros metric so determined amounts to 4.5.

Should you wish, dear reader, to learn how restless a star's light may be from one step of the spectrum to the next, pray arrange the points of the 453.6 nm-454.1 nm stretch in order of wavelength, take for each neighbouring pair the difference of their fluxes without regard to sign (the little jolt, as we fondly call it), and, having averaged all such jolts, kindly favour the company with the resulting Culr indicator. 3.30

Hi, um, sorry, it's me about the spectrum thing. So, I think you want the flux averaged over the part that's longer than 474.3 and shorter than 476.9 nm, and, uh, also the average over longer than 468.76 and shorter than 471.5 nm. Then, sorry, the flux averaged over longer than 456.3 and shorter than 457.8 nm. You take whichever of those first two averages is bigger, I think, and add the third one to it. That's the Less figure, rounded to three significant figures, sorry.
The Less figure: 51.5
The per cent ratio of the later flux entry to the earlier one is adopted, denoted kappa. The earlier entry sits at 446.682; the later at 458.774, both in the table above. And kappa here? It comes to 127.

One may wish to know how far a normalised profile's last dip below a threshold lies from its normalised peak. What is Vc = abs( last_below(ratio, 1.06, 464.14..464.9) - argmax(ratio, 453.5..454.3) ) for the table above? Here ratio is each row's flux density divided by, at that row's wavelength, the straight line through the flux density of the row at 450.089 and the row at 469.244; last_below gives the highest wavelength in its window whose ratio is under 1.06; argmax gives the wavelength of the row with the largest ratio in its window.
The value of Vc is 11.00 nm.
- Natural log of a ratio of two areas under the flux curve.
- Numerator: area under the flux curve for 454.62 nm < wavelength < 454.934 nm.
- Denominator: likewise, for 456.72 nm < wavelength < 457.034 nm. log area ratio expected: -0.27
